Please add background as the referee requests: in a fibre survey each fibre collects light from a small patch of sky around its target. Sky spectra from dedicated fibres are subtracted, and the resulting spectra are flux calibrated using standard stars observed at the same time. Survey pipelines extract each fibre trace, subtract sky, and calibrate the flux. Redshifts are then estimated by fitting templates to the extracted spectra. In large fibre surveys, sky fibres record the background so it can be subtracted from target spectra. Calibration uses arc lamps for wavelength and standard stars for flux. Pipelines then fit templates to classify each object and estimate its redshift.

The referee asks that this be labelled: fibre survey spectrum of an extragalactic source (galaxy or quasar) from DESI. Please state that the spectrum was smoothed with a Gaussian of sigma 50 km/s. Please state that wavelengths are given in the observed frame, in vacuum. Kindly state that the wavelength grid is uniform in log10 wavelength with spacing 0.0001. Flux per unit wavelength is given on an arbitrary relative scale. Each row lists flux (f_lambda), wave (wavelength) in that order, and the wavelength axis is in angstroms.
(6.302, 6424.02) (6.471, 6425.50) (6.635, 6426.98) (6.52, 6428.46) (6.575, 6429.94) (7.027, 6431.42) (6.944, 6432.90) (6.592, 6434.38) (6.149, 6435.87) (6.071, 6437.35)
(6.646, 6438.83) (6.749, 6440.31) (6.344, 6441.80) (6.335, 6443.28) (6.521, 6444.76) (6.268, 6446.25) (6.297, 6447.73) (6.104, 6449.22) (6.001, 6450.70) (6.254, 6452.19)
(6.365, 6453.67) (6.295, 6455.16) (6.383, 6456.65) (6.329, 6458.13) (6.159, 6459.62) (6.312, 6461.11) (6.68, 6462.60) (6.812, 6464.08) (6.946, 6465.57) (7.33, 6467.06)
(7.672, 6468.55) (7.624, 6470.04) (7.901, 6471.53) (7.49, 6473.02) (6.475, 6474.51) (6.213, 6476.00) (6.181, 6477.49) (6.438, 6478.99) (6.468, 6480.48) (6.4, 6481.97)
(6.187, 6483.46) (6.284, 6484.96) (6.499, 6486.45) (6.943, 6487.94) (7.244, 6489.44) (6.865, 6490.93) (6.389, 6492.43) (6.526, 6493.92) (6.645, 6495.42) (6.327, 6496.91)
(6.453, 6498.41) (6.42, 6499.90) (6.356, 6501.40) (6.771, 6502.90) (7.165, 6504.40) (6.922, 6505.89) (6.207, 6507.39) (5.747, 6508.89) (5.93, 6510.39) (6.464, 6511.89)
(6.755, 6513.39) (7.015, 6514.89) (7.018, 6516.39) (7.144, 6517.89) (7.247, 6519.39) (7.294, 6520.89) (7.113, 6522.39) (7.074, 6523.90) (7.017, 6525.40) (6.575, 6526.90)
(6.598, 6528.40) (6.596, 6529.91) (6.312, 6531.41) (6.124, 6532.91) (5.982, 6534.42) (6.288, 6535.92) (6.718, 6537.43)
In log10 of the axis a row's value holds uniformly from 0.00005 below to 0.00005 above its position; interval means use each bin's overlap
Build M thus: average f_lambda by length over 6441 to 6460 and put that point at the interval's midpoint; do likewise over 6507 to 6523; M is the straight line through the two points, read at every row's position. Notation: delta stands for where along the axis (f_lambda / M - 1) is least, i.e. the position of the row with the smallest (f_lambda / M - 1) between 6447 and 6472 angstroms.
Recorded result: 6450.70 angstroms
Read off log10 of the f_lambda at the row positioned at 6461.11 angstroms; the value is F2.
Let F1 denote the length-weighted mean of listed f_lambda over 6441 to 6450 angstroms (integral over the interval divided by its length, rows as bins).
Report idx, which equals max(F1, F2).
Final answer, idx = 6.3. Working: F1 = 6.3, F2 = 0.800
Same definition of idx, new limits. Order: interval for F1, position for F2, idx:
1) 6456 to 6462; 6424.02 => 6.3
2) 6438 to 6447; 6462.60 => 6.5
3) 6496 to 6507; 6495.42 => 6.6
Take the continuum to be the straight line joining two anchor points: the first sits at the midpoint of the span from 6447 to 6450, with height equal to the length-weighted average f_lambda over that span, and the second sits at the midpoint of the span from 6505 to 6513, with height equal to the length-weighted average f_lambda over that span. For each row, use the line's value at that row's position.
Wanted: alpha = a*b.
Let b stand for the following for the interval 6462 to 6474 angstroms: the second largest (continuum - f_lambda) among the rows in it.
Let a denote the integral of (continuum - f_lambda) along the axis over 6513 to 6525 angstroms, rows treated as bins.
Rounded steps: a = -9.3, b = -0.59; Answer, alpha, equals 5.5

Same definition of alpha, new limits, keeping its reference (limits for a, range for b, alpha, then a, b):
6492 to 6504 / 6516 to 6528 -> 1.9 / -2.8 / -0.70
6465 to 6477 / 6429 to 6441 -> -0.3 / -11.5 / 0.03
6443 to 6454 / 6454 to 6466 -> 0.1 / -0.7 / -0.09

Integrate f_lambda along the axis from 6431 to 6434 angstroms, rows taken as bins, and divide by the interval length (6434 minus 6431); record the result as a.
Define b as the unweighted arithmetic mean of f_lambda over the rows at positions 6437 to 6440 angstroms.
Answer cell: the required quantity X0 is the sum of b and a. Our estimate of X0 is 13.3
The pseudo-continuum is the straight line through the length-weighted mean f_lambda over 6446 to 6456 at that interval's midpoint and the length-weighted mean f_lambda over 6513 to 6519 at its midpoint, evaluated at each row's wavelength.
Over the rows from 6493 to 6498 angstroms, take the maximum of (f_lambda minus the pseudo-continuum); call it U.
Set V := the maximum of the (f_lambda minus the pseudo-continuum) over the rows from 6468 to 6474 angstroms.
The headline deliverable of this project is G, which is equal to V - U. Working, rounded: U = -0.12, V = 1.4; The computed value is 1.5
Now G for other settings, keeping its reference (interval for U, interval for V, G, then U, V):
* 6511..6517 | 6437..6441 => 0.6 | 0.01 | 0.7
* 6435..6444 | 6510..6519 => -0.5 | 0.65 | 0.1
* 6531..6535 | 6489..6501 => 1.4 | -0.89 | 0.6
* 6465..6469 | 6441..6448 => -0.9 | 1.23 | 0.4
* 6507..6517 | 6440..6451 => 0.6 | 0.01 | 0.7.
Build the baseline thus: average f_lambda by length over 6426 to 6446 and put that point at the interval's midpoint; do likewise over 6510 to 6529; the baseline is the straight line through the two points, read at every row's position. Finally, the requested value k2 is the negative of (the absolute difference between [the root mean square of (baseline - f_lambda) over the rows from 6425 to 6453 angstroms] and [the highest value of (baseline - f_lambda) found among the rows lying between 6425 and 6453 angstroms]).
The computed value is -0.3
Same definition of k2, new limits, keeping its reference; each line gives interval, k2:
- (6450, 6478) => 0.0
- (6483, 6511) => -0.6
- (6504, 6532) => -0.6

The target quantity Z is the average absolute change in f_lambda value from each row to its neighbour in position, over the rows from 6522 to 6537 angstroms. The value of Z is 0.16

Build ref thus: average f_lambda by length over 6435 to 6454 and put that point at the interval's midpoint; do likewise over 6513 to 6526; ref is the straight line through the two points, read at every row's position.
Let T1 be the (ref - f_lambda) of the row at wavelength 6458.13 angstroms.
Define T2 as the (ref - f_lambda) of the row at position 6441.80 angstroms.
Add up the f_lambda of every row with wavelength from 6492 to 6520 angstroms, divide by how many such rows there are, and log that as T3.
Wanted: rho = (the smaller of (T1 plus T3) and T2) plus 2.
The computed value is 1.9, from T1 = 0.13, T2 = -0.1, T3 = 6.61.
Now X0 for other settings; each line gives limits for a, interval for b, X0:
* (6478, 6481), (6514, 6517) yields 13.4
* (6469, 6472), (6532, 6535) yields 13.8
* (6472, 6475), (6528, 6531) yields 13.7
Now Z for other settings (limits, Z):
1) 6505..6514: 0.44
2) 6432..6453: 0.23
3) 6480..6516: 0.28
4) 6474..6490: 0.19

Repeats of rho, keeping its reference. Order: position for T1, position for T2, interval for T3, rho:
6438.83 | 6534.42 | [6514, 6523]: 3.3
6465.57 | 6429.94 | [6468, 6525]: 1.6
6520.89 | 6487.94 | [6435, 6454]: 1.8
